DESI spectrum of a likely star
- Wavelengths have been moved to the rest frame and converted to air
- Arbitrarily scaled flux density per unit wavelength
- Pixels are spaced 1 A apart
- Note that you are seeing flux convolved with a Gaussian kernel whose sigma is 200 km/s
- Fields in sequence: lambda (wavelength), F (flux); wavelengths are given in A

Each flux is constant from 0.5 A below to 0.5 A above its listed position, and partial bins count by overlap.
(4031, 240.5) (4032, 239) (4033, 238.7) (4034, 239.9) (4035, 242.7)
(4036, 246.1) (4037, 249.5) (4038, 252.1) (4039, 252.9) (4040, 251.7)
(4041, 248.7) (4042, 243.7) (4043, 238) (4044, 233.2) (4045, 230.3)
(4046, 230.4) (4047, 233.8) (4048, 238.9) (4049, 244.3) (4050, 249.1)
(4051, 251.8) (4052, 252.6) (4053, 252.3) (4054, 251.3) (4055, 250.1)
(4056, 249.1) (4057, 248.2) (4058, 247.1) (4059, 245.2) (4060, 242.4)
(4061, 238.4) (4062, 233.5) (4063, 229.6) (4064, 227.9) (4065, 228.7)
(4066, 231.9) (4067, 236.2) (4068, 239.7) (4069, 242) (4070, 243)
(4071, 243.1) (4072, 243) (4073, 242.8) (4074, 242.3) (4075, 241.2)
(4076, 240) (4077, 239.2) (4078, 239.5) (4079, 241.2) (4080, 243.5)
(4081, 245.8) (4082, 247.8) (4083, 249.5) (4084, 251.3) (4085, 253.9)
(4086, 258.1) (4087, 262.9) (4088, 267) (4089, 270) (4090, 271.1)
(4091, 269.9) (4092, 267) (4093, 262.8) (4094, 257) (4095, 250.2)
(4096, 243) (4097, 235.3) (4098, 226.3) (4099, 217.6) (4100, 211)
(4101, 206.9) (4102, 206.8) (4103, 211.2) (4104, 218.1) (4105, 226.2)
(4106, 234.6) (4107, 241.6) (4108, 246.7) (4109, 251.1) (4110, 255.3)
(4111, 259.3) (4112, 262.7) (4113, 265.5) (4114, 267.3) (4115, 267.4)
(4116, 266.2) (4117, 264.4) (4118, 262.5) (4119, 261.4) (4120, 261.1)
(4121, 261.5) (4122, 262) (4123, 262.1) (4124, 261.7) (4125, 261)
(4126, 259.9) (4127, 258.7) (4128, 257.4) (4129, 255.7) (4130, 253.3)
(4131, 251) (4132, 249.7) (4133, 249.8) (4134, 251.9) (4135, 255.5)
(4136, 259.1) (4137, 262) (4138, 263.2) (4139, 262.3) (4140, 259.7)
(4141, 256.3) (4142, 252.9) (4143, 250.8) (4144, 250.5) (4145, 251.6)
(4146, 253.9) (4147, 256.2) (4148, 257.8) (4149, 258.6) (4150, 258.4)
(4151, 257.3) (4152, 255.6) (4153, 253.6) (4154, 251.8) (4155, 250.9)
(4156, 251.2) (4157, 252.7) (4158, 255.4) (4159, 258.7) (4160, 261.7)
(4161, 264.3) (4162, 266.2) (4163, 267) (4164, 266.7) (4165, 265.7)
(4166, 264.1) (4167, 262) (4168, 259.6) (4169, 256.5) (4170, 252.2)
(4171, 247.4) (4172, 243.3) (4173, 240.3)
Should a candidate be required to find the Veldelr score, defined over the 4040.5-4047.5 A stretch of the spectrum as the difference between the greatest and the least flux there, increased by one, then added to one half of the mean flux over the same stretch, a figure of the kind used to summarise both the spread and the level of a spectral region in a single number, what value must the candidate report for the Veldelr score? 138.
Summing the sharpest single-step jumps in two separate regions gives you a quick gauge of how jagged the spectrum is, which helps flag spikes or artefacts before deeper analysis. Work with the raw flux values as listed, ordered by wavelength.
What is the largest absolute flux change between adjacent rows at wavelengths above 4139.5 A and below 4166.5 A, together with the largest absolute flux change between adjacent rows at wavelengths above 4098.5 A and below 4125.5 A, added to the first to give 12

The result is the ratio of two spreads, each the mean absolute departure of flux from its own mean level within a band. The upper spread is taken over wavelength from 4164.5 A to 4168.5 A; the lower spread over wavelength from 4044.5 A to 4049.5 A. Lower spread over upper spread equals 2.4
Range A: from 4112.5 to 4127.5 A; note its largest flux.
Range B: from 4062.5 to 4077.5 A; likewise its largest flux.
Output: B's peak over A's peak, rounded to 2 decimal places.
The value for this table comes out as 0.91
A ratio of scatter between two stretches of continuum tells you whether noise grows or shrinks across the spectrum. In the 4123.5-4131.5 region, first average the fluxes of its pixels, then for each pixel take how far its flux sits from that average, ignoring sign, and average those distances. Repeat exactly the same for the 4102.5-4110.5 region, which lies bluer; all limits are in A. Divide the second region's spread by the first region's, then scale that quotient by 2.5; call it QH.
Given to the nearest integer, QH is 11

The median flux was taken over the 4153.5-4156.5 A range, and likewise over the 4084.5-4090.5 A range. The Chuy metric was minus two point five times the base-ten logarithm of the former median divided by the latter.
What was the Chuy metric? 0.1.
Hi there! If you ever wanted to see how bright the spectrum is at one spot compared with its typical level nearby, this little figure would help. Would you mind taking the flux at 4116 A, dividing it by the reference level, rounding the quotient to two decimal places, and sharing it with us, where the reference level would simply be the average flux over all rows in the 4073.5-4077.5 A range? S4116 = 1.11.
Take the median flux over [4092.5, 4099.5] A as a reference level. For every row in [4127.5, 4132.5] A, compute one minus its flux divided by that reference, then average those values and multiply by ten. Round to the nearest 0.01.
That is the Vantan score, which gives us -0.43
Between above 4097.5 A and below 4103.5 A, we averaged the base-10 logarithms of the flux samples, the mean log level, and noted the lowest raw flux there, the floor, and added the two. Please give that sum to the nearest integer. 209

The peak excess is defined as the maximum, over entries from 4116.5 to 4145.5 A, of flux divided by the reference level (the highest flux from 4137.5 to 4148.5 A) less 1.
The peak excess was 0.005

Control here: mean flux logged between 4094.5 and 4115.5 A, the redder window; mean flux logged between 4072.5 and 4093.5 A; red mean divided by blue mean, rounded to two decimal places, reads 0.94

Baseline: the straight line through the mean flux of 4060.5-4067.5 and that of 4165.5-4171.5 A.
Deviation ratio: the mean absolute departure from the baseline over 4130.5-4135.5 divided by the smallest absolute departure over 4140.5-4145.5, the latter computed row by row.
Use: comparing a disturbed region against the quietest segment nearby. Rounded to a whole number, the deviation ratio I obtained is 20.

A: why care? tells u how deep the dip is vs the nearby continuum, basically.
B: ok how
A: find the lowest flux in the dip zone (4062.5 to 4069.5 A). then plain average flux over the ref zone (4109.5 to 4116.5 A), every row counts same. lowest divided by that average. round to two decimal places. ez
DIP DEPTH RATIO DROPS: 0.87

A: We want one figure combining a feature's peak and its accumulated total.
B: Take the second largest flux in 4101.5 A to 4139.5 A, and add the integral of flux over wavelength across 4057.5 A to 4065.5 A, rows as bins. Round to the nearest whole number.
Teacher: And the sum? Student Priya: 2160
